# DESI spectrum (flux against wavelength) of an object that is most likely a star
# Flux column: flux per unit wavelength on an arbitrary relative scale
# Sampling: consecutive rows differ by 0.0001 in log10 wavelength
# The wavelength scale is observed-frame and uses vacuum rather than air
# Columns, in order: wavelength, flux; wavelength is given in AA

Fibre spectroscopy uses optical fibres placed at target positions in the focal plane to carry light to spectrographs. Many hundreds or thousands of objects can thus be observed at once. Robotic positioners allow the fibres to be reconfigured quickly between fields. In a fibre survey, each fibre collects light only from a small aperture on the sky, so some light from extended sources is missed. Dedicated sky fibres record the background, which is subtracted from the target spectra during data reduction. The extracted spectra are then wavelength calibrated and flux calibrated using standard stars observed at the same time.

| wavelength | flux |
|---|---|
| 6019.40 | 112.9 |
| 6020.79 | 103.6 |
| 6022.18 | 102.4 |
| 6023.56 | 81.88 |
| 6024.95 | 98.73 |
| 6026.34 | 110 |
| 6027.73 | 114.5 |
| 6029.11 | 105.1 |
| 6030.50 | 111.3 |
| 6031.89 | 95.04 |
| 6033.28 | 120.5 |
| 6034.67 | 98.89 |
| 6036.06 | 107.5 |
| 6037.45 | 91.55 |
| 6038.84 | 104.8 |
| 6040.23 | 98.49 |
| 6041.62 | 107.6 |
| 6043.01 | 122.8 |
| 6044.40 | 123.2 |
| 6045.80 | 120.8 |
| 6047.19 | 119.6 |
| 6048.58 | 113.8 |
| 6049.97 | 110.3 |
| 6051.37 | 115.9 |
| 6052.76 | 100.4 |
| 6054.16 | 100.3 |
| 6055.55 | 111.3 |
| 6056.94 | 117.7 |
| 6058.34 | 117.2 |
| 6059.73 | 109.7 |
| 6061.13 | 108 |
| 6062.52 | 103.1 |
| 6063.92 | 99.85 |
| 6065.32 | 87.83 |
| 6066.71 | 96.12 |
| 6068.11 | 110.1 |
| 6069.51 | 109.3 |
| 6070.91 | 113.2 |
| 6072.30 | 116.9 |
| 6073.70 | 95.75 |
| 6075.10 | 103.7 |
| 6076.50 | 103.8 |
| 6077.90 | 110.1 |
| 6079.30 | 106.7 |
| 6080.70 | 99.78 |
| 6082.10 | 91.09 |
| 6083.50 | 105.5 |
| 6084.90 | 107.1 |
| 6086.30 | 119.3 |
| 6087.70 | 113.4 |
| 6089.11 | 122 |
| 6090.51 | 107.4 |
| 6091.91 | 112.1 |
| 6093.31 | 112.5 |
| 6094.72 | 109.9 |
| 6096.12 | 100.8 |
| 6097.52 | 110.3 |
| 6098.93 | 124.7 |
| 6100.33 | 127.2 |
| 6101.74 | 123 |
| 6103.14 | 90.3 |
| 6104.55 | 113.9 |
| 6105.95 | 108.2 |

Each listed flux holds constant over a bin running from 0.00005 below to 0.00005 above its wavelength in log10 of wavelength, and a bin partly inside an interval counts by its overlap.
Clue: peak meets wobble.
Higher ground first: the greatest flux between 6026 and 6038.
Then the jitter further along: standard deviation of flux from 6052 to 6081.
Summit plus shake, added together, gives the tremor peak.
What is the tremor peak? 128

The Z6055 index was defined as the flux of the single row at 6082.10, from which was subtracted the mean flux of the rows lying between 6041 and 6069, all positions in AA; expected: -19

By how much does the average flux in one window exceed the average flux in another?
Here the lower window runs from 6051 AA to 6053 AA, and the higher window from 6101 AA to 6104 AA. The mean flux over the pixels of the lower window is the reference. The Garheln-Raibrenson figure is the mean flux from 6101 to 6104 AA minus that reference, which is -2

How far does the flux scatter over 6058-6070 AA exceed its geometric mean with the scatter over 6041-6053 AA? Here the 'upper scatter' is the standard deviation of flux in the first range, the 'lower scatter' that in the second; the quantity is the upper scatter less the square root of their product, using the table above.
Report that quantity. 0.6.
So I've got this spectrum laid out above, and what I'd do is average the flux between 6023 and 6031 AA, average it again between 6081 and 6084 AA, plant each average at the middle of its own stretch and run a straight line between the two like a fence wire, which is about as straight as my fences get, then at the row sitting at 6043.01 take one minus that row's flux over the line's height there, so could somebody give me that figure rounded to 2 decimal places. -0.20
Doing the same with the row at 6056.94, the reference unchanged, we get -0.17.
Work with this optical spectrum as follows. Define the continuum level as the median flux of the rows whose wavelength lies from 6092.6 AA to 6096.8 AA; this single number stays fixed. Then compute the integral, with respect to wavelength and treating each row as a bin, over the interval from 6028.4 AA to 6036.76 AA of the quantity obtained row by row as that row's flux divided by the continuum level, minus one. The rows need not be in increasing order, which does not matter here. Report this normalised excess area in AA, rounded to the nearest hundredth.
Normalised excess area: -0.27 AA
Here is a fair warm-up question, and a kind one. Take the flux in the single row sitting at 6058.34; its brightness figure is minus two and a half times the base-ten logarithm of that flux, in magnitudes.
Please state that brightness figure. -5.17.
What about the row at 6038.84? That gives -5.05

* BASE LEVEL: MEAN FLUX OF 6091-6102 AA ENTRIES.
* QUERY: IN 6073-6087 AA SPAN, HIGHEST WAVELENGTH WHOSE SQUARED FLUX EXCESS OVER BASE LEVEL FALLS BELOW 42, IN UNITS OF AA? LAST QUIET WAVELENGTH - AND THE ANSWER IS 6086.30 AA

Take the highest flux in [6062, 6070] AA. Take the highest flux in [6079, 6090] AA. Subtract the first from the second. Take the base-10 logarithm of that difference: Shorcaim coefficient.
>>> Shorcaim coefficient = 1.1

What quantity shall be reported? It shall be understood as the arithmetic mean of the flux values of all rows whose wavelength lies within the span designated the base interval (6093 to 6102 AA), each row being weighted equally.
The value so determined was 115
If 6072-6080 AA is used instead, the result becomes 106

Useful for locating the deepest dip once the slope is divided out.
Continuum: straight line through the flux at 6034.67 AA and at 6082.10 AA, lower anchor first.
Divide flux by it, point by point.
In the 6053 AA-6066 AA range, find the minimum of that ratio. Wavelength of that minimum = 6065.32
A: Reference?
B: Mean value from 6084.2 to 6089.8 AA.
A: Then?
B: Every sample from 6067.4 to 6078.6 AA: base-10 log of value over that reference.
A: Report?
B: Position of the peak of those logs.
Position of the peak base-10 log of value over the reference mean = 6072.30 AA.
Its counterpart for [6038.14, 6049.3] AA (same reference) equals 6044.40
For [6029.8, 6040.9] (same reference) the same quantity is 6033.28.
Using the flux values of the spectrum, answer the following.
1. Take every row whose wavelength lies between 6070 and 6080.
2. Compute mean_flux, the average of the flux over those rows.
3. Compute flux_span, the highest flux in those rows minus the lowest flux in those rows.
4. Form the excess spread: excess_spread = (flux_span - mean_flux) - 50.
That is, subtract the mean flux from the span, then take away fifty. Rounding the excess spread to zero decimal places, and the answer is -136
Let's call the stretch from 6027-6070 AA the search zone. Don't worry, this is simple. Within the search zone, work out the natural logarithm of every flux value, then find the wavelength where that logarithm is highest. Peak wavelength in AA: 6044.40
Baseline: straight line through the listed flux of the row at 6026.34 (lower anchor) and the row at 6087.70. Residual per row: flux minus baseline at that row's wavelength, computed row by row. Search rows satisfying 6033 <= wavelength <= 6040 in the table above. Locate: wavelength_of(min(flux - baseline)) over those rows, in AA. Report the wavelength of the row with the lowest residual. 6037.45 AA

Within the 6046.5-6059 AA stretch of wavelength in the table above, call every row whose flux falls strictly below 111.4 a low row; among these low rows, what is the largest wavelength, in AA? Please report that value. 6055.55 AA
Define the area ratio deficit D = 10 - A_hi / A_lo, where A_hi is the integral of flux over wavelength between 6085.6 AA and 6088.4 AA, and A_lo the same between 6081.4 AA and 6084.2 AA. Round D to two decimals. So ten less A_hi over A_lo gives 8.82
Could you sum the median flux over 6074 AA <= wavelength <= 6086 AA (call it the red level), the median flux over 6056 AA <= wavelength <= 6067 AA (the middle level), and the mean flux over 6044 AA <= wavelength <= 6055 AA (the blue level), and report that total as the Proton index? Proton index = 323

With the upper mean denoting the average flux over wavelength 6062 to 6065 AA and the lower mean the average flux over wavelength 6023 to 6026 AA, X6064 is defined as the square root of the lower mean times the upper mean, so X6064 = 96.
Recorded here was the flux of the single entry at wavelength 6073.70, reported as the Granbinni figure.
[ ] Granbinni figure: 95.75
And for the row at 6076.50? 103.8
